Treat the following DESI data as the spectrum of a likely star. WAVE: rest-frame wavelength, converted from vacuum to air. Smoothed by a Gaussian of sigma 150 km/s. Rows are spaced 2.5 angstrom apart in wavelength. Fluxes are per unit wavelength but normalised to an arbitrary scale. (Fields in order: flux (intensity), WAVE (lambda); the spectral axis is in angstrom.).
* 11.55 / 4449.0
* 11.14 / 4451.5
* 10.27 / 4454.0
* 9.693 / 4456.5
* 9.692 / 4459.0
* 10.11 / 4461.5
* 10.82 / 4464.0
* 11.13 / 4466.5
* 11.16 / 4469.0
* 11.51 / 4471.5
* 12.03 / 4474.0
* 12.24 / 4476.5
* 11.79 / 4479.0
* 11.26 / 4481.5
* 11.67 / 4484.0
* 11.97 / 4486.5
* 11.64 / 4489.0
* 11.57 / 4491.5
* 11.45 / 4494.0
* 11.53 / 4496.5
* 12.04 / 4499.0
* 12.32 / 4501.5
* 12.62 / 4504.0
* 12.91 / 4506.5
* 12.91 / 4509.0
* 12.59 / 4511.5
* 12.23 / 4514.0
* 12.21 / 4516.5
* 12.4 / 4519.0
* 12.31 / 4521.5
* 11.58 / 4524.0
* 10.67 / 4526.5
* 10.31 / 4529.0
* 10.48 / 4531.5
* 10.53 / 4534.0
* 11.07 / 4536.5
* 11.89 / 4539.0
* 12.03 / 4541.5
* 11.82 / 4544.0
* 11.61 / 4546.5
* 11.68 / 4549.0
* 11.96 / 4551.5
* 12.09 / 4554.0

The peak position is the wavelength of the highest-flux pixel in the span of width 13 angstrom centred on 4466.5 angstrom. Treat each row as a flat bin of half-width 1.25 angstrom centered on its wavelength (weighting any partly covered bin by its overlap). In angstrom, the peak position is 4471.5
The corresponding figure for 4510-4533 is 4511.5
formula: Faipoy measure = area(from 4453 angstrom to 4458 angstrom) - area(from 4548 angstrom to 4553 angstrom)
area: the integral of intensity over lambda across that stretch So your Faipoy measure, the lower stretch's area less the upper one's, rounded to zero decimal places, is -9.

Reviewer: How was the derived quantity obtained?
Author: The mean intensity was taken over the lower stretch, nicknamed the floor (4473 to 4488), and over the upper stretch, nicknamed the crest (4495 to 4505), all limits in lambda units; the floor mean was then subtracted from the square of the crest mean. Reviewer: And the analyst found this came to 135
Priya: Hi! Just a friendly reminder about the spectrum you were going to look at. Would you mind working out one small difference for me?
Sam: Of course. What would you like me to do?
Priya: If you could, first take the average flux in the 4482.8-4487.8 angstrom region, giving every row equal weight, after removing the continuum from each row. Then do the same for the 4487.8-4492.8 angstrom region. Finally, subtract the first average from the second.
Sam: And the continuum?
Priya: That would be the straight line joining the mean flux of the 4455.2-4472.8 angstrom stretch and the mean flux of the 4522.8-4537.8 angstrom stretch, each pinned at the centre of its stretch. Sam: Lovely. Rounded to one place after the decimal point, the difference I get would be -0.2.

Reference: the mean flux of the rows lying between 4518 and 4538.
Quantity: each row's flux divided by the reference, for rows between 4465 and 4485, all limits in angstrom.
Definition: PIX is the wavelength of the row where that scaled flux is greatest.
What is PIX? 4476.5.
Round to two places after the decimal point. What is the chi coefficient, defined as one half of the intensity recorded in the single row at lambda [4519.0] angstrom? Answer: 6.20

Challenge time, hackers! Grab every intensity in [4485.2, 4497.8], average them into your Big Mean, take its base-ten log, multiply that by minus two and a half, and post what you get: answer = -2.66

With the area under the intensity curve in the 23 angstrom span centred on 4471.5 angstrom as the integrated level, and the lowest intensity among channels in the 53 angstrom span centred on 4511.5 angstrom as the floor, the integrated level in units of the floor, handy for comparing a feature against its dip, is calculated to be 25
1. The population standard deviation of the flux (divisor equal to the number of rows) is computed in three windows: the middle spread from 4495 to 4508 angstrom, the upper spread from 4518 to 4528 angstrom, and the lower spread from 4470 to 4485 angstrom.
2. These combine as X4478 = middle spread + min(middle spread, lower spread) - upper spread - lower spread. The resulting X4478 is -0.22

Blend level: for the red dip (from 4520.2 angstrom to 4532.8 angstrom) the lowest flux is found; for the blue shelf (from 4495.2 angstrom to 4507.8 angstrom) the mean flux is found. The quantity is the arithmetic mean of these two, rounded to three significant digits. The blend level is 11.3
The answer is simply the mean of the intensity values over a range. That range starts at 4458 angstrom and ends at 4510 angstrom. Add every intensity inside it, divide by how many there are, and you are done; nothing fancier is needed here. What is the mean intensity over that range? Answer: 11.6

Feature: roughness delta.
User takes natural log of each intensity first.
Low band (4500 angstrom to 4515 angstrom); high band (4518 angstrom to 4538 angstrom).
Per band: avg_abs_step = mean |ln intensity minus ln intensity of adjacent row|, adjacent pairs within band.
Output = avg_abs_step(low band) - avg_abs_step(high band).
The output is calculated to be -0.016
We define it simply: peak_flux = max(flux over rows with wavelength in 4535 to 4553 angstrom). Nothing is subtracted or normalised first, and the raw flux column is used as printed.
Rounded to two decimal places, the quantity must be 12.03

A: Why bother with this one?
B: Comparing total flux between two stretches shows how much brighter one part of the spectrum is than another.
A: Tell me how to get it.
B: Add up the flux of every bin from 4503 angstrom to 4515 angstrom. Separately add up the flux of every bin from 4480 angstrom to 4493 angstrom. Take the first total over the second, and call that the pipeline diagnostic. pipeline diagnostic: 1.089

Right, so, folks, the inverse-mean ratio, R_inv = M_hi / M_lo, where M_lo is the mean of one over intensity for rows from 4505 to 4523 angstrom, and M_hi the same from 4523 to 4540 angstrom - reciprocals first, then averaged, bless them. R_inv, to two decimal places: 1.15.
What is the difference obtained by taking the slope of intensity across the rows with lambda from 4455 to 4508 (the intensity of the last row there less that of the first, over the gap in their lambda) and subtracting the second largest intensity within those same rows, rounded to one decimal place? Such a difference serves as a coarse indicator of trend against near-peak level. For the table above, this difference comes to -12.6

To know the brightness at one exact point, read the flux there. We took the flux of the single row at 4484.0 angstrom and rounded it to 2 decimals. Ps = 11.67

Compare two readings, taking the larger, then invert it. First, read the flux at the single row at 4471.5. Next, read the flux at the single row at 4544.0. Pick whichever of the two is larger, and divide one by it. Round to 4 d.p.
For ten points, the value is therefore 0.0846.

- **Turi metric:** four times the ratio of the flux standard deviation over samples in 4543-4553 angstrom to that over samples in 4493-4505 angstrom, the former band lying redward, 1.2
